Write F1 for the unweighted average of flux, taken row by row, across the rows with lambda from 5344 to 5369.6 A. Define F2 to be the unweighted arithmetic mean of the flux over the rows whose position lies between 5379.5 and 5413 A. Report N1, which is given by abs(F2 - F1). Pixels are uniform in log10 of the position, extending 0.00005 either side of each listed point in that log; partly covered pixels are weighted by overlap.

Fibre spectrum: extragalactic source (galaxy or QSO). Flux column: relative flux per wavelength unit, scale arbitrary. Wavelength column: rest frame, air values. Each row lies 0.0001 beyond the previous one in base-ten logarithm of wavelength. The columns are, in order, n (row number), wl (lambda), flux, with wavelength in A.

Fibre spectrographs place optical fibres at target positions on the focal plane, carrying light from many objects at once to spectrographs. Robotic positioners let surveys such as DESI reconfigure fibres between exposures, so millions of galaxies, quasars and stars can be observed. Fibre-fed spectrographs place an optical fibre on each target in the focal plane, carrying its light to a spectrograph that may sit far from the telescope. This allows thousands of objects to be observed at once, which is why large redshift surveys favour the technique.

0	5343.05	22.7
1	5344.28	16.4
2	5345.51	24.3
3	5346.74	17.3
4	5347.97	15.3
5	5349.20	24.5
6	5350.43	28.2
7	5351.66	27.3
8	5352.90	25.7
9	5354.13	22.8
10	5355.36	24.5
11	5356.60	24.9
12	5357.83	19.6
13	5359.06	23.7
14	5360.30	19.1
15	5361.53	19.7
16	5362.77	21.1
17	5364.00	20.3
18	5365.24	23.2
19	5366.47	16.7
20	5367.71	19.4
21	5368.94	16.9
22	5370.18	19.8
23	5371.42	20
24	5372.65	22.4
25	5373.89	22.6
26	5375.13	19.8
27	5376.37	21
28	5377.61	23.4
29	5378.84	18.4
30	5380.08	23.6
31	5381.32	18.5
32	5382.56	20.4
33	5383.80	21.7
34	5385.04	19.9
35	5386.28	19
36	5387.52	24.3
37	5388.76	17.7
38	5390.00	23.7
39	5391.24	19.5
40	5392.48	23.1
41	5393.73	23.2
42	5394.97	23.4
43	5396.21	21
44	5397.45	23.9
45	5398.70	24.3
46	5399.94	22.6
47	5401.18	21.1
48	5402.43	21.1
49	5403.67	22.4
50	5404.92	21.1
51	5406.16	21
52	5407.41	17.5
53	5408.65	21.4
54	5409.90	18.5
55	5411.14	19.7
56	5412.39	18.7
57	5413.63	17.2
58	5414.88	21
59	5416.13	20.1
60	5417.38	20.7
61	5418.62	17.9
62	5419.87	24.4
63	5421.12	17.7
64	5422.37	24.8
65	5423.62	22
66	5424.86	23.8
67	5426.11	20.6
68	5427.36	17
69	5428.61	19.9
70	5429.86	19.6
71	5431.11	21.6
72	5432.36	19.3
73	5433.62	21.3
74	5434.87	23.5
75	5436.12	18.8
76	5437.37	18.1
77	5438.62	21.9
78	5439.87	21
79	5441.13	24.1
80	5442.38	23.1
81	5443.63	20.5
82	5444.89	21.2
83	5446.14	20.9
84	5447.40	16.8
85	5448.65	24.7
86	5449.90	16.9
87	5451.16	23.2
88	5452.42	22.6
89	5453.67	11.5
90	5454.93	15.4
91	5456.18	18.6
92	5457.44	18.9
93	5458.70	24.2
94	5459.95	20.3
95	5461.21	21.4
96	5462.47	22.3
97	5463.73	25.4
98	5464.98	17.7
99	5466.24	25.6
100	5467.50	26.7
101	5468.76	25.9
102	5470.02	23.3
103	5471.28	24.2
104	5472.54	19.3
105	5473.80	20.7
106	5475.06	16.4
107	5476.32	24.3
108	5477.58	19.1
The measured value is 0.3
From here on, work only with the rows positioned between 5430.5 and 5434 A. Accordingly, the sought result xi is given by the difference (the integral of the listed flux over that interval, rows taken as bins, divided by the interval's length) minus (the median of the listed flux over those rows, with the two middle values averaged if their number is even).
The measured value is -0.66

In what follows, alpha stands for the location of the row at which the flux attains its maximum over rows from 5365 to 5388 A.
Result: 5387.52 A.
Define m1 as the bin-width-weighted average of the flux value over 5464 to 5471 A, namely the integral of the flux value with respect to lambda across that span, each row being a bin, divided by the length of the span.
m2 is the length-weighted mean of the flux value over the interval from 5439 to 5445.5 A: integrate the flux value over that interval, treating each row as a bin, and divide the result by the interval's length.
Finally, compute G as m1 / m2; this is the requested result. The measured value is 1.09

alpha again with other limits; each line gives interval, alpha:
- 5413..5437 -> 5422.37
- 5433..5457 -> 5448.65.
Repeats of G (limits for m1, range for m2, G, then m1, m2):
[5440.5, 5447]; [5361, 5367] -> 1.07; 21.8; 20.3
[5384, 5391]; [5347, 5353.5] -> 0.88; 20.9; 23.8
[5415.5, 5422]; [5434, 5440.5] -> 0.98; 20.3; 20.7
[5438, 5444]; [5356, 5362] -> 1.03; 22.2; 21.5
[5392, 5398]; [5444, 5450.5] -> 1.14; 22.9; 20.1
